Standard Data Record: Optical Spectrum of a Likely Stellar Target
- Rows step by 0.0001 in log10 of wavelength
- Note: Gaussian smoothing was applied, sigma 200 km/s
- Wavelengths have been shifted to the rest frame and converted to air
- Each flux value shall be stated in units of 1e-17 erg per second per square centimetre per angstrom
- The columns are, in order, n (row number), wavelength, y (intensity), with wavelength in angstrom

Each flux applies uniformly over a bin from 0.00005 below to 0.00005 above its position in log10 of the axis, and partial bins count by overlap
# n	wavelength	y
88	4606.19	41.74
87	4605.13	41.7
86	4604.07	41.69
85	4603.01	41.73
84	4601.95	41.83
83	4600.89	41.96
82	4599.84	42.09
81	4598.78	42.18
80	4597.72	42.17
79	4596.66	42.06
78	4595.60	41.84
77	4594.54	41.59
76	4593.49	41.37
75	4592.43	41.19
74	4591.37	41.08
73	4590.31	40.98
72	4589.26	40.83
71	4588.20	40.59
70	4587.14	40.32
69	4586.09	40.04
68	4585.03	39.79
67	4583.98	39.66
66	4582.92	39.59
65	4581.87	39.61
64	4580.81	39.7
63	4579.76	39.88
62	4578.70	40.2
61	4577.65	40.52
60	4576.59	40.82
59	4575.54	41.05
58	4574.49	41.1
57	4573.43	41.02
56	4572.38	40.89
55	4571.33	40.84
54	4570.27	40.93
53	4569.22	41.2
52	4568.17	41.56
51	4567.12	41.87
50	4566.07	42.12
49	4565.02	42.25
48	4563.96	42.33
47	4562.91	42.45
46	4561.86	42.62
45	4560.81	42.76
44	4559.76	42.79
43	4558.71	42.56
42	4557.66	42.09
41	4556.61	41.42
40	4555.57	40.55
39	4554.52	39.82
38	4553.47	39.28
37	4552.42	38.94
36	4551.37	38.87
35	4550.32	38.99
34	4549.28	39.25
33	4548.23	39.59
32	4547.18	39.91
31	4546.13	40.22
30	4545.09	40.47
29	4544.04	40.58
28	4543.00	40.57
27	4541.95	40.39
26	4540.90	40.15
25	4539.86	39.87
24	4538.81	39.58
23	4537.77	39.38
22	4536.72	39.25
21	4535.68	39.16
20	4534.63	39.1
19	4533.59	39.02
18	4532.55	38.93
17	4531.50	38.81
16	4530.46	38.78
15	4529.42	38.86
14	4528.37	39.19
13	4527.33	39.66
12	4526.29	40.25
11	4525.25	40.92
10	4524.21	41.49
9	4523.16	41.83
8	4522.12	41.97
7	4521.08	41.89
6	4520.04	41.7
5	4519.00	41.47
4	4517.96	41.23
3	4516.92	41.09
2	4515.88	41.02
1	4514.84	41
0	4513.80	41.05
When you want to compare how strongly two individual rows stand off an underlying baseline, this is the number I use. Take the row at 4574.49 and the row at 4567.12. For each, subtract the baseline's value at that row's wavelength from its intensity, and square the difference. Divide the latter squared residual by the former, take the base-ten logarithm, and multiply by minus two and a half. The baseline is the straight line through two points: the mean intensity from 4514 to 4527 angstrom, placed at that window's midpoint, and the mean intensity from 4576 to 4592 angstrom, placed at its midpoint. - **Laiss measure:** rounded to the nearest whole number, -1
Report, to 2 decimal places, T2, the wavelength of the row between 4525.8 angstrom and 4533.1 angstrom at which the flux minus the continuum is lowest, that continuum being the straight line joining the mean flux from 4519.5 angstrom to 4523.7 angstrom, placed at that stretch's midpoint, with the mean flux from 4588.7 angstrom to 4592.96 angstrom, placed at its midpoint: 4530.46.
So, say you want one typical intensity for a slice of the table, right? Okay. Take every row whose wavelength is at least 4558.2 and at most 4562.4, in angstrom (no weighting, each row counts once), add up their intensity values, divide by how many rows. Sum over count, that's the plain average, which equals 42.7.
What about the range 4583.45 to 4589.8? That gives 40.2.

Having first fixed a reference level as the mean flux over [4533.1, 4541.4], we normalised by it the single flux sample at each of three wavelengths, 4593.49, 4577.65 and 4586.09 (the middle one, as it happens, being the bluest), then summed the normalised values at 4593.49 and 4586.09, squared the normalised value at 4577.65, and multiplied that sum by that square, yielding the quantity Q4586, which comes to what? 2.18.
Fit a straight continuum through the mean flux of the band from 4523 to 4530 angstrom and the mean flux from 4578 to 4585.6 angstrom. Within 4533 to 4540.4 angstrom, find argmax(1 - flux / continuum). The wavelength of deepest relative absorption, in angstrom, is 4533.59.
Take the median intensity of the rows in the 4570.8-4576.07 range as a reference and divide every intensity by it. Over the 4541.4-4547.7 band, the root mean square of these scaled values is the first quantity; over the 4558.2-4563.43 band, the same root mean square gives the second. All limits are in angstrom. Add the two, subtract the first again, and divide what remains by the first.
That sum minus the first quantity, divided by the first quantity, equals 1.06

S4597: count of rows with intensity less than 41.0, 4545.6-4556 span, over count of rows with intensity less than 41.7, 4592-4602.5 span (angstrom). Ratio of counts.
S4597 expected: 3.33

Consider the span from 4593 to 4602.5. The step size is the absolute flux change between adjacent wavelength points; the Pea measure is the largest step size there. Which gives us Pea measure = 0.25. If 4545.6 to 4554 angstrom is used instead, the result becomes 0.34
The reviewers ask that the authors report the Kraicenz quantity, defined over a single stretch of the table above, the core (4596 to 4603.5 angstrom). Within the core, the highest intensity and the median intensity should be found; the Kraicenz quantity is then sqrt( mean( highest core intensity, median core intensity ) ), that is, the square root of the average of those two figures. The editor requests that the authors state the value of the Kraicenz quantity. 6.49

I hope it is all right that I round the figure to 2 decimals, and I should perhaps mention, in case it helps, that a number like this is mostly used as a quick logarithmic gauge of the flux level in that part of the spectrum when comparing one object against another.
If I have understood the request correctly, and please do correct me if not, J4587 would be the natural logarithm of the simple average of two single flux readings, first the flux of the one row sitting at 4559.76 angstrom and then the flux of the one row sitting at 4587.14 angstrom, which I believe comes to 3.73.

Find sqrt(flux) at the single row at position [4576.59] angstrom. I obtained 6.39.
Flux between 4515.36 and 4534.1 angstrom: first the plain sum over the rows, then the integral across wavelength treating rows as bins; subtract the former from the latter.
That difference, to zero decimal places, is 30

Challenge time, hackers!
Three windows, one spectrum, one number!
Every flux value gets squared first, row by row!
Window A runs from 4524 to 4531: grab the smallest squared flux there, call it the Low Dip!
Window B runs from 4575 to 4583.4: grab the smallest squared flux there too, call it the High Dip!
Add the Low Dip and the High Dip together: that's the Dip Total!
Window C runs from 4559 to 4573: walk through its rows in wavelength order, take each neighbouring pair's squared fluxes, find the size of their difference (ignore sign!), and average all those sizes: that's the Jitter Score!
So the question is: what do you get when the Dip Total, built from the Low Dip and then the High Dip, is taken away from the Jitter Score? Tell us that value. -3057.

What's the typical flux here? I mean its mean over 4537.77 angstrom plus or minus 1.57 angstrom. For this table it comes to 39.4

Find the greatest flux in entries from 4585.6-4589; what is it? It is 40.59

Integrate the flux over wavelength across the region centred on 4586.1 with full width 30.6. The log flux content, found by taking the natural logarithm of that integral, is 7.1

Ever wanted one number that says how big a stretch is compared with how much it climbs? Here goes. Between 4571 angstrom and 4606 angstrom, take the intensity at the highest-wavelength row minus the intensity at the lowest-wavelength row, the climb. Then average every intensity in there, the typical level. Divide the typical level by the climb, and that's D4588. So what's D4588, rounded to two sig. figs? 48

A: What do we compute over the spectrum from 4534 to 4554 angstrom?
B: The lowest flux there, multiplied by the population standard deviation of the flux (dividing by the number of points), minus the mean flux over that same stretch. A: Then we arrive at -17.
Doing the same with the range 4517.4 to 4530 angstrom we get 0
